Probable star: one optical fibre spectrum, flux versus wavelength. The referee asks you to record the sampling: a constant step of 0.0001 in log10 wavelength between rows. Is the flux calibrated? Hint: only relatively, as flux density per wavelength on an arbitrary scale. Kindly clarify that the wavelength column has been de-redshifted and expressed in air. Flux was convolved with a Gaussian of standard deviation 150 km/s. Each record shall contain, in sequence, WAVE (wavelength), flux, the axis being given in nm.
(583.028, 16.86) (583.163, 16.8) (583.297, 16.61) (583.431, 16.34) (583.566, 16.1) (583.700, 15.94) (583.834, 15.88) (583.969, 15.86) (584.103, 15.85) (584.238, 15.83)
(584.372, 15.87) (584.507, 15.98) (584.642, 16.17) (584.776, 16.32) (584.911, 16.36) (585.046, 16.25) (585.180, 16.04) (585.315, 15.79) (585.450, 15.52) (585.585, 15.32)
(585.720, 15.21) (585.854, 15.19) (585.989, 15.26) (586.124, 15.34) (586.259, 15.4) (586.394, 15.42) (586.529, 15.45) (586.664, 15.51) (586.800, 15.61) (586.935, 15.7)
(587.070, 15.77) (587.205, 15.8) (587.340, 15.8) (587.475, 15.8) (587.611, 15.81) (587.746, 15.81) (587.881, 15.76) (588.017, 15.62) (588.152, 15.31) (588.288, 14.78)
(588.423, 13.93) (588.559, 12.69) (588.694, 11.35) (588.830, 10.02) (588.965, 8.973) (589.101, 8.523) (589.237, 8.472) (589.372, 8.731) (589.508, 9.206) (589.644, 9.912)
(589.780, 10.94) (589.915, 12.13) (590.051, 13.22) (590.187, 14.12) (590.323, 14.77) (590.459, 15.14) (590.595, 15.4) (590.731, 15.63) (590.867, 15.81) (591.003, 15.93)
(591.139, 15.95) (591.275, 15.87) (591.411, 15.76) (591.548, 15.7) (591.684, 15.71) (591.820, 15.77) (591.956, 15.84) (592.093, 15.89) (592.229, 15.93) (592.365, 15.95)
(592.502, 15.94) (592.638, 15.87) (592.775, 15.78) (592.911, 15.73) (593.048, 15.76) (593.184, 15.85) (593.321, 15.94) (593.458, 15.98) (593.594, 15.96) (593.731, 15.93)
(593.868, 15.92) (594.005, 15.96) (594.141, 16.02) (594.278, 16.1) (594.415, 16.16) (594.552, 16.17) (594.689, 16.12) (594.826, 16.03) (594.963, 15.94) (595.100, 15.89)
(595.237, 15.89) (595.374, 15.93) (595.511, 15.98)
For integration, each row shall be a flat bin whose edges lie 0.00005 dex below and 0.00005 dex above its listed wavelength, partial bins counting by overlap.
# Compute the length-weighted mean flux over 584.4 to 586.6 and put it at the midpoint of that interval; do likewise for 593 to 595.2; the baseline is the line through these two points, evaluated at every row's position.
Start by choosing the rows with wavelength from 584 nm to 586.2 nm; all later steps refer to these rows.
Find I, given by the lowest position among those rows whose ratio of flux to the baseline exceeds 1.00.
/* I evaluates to 584.103 nm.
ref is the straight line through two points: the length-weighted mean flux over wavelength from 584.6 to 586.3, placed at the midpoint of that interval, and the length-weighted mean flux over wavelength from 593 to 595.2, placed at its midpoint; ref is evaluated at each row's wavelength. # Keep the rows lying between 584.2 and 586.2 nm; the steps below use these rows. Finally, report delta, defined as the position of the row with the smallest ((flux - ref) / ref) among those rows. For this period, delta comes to 585.854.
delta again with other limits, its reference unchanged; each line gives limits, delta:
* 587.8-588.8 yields 588.694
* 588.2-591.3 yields 589.237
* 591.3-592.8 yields 591.548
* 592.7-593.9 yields 592.911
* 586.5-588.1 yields 586.529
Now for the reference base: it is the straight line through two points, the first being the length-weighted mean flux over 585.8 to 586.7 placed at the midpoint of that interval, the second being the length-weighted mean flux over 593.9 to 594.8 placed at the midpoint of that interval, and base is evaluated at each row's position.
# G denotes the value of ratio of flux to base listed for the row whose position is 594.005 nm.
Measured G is 0.99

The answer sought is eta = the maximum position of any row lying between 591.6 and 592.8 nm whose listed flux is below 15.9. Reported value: 592.775 nm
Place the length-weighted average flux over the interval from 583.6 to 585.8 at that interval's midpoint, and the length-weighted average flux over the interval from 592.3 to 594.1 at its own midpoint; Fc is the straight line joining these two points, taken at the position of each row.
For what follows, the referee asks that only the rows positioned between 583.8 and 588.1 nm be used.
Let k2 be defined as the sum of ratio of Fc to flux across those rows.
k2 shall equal 32.3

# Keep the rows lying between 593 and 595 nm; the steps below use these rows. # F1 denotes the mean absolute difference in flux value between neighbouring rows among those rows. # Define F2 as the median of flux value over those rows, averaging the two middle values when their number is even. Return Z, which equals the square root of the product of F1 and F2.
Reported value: 0.9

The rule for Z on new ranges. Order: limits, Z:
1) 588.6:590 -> 2.6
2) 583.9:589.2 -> 2.0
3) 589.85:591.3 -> 2.5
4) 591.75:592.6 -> 0.8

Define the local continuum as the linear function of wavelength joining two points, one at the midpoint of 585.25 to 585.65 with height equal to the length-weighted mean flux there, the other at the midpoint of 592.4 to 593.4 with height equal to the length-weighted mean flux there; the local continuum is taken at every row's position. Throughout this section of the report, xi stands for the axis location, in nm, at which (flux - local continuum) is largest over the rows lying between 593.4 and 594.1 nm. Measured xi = 593.458 nm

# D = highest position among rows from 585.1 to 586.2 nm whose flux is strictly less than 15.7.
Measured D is 586.124 nm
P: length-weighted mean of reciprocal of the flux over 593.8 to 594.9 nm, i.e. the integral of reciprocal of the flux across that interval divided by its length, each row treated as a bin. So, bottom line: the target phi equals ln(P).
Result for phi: -2.78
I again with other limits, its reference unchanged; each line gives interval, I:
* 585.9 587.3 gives 587.070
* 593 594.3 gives 593.458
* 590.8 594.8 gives 591.003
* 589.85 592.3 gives 591.003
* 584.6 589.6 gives 584.642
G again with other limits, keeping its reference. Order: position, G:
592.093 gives 1.00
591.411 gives 1.00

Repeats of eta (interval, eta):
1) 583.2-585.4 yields 585.315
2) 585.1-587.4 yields 587.340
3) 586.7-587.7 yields 587.611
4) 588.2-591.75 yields 591.684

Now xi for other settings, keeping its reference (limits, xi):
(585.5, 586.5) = 586.394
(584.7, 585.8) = 584.911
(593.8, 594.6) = 594.552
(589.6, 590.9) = 590.867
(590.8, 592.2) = 591.139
